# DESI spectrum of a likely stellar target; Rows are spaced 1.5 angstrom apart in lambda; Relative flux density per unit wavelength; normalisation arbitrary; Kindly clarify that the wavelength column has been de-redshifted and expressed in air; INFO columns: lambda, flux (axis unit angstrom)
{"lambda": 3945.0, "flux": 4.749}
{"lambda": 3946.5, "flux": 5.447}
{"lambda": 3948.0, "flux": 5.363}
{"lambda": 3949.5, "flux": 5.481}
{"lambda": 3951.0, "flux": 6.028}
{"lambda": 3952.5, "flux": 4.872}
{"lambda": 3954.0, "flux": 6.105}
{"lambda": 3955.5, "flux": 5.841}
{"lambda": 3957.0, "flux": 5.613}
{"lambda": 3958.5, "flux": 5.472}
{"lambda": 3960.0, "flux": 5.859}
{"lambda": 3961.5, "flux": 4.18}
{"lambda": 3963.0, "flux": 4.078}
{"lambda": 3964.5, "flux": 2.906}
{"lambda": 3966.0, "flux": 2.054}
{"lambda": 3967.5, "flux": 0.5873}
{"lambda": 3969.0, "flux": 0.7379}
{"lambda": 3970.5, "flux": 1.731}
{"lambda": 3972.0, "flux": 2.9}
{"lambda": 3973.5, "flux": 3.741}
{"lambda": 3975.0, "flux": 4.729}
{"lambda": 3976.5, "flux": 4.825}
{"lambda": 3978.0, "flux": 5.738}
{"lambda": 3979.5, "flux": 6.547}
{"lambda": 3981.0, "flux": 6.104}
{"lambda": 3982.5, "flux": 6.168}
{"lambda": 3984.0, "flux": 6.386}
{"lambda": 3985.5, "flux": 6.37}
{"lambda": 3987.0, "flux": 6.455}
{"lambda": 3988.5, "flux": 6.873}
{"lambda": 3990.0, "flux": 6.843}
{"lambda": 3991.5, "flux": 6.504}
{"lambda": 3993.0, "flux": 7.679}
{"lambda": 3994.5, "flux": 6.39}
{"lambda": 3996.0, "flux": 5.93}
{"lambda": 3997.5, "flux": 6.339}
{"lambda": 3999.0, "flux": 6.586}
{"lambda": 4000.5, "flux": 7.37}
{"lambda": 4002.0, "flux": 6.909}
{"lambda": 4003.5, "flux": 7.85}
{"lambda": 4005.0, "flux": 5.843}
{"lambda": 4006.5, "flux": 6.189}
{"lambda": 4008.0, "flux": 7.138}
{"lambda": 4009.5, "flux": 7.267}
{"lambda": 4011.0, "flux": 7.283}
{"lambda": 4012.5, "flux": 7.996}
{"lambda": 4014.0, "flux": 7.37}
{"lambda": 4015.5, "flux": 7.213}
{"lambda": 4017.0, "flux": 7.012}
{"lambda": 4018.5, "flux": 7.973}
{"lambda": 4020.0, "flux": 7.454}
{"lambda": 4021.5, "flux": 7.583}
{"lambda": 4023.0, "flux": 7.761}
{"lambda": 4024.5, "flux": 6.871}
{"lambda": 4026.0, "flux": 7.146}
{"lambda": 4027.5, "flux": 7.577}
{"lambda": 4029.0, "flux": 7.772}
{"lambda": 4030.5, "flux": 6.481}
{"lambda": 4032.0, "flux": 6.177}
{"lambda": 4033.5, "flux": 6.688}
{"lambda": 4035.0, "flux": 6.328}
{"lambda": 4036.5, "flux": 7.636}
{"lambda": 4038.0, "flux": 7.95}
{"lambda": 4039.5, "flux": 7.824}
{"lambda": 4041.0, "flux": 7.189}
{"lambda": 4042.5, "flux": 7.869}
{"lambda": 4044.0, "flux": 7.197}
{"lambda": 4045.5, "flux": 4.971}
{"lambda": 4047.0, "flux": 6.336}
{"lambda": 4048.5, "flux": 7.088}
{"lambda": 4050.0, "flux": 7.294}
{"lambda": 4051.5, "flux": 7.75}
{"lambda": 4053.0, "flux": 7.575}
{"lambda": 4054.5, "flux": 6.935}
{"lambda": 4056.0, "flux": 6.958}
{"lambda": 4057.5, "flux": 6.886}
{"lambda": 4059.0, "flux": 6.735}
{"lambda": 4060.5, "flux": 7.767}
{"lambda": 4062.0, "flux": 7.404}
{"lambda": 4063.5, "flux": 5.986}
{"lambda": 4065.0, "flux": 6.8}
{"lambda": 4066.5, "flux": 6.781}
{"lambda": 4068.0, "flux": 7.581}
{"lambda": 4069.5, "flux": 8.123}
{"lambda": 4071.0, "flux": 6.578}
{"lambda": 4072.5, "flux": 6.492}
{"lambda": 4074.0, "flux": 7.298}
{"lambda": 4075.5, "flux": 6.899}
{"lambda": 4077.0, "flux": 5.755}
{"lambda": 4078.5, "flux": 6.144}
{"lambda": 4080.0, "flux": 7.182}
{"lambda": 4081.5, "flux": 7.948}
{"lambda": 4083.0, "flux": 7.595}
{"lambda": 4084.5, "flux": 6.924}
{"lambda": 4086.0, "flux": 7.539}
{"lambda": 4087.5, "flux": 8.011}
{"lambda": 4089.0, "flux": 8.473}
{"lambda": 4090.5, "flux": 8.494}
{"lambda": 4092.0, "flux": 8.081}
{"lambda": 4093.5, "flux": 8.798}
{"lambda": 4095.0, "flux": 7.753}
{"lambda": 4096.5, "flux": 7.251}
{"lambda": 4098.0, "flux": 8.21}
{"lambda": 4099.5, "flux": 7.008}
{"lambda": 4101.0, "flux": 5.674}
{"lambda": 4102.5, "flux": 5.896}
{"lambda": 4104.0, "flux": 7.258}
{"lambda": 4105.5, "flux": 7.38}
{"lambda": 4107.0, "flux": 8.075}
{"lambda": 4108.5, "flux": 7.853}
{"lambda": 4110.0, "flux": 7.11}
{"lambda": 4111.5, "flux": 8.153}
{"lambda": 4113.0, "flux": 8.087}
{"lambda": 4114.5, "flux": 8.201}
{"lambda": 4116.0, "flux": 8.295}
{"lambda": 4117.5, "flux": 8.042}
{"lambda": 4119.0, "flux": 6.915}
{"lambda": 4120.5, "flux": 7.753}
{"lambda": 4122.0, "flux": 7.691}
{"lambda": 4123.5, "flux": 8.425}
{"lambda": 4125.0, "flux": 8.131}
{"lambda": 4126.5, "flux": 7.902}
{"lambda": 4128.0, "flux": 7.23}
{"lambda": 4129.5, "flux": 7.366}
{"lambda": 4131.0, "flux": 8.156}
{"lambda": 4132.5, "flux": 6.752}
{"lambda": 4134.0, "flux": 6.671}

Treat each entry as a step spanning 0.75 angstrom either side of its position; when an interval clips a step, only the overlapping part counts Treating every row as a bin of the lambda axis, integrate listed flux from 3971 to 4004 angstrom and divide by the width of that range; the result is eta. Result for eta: 6.1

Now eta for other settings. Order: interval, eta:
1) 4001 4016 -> 7.1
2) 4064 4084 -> 7.0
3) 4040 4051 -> 6.9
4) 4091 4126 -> 7.7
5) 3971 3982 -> 4.9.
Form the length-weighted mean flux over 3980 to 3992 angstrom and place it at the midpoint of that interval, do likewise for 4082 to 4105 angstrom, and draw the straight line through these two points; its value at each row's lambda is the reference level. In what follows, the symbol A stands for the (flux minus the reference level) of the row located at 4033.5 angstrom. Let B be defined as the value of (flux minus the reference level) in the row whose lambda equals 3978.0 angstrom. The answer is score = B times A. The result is 0.16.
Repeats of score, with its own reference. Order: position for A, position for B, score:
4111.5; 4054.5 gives -0.09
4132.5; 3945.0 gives 1.53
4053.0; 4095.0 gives 0.09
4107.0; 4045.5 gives -0.85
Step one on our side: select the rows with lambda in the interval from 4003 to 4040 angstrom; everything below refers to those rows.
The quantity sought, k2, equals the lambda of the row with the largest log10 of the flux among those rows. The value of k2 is 4012.5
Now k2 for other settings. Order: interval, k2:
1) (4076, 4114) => 4093.5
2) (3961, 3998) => 3993.0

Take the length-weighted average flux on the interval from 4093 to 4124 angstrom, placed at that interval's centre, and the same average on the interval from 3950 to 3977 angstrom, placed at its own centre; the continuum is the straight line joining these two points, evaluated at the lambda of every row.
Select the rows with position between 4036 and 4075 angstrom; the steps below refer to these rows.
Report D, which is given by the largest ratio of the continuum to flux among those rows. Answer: 1.22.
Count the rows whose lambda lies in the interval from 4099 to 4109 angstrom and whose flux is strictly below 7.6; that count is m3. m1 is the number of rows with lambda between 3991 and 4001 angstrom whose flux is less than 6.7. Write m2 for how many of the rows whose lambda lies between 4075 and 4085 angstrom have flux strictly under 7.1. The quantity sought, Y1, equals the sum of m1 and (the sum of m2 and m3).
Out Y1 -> 14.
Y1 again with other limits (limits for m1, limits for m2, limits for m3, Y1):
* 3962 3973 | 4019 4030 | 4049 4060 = 14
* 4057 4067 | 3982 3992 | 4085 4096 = 9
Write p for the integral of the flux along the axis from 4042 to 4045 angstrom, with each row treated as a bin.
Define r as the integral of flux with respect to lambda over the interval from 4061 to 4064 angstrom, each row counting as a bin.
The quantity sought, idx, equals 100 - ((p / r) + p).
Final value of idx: 77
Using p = 22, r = 21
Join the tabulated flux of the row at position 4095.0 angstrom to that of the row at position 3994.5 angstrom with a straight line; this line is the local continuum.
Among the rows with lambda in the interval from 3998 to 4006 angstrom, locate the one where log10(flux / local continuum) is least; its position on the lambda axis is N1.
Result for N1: 4005.0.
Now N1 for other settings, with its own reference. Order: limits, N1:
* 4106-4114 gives 4110.0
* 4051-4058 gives 4057.5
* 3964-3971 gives 3967.5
